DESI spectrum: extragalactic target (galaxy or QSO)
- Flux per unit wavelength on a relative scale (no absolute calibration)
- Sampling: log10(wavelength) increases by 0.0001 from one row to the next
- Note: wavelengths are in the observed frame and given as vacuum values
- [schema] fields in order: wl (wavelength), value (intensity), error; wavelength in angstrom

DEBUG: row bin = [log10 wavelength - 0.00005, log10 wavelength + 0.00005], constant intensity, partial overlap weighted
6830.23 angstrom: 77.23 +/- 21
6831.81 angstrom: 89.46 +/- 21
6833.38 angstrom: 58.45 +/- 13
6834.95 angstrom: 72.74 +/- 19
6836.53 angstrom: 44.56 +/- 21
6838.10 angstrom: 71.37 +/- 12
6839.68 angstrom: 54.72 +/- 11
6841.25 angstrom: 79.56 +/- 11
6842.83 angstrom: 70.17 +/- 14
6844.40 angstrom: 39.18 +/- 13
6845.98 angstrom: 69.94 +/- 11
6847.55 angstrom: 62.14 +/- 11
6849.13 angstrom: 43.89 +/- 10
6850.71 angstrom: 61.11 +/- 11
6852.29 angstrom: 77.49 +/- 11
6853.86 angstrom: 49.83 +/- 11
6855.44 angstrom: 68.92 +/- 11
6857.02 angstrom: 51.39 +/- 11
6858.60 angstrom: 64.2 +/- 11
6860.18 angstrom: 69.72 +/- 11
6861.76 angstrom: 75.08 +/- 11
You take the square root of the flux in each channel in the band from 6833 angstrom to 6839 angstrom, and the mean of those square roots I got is 7.82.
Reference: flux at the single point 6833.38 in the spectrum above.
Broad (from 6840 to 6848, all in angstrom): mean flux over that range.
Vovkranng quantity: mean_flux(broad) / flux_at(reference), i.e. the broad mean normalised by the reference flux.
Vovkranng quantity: 1.1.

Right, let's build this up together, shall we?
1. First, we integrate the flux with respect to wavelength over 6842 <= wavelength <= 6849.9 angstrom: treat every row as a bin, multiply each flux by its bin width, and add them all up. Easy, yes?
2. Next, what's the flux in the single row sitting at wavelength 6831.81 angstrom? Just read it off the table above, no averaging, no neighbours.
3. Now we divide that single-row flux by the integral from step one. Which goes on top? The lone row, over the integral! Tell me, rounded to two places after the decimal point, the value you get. 0.20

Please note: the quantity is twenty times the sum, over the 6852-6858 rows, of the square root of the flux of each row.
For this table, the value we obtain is 627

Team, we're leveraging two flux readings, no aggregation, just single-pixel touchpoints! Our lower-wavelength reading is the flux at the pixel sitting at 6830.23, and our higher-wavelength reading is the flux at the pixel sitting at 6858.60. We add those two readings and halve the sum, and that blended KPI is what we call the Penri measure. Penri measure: 71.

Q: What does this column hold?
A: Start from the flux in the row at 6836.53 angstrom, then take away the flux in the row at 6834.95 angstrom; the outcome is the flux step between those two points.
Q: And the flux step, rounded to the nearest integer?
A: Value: -28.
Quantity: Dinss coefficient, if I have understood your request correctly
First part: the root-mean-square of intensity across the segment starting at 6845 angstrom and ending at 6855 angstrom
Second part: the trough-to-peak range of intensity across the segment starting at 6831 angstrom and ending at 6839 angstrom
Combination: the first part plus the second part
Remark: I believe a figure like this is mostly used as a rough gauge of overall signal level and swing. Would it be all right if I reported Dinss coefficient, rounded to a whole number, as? 107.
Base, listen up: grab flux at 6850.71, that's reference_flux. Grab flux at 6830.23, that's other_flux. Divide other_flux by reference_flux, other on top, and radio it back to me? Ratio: 1.26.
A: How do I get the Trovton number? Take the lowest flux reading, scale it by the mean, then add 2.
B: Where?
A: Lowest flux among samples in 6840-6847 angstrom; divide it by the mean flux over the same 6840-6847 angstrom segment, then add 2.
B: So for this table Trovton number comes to 2.61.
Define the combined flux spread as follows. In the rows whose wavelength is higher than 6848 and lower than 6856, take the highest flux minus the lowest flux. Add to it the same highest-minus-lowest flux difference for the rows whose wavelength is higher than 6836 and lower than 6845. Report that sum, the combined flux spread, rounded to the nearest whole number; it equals 74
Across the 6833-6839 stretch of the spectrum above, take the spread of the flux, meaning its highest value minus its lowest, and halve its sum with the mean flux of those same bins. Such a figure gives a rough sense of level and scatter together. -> 45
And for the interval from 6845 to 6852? 43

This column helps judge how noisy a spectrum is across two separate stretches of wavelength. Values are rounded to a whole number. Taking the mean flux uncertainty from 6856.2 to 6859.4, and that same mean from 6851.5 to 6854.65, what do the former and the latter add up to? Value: 22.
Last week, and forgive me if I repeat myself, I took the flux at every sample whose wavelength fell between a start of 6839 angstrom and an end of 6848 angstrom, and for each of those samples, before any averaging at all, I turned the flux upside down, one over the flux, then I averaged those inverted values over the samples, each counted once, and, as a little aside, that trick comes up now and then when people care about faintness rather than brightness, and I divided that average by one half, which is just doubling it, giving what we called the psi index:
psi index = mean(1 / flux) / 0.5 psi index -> 0.0337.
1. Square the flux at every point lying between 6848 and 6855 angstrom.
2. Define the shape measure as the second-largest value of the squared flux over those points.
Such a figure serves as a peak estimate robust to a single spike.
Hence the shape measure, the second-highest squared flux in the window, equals 3734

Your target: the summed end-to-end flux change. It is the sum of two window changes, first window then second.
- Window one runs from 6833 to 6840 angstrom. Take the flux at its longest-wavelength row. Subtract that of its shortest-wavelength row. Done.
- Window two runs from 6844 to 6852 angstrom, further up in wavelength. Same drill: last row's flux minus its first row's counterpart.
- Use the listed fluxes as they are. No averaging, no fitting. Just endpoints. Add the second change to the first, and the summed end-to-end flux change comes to 18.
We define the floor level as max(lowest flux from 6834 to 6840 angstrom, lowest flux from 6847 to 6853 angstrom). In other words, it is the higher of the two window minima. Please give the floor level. 45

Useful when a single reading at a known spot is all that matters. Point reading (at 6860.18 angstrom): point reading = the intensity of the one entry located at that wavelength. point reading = 69.72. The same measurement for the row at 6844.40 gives 39.18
